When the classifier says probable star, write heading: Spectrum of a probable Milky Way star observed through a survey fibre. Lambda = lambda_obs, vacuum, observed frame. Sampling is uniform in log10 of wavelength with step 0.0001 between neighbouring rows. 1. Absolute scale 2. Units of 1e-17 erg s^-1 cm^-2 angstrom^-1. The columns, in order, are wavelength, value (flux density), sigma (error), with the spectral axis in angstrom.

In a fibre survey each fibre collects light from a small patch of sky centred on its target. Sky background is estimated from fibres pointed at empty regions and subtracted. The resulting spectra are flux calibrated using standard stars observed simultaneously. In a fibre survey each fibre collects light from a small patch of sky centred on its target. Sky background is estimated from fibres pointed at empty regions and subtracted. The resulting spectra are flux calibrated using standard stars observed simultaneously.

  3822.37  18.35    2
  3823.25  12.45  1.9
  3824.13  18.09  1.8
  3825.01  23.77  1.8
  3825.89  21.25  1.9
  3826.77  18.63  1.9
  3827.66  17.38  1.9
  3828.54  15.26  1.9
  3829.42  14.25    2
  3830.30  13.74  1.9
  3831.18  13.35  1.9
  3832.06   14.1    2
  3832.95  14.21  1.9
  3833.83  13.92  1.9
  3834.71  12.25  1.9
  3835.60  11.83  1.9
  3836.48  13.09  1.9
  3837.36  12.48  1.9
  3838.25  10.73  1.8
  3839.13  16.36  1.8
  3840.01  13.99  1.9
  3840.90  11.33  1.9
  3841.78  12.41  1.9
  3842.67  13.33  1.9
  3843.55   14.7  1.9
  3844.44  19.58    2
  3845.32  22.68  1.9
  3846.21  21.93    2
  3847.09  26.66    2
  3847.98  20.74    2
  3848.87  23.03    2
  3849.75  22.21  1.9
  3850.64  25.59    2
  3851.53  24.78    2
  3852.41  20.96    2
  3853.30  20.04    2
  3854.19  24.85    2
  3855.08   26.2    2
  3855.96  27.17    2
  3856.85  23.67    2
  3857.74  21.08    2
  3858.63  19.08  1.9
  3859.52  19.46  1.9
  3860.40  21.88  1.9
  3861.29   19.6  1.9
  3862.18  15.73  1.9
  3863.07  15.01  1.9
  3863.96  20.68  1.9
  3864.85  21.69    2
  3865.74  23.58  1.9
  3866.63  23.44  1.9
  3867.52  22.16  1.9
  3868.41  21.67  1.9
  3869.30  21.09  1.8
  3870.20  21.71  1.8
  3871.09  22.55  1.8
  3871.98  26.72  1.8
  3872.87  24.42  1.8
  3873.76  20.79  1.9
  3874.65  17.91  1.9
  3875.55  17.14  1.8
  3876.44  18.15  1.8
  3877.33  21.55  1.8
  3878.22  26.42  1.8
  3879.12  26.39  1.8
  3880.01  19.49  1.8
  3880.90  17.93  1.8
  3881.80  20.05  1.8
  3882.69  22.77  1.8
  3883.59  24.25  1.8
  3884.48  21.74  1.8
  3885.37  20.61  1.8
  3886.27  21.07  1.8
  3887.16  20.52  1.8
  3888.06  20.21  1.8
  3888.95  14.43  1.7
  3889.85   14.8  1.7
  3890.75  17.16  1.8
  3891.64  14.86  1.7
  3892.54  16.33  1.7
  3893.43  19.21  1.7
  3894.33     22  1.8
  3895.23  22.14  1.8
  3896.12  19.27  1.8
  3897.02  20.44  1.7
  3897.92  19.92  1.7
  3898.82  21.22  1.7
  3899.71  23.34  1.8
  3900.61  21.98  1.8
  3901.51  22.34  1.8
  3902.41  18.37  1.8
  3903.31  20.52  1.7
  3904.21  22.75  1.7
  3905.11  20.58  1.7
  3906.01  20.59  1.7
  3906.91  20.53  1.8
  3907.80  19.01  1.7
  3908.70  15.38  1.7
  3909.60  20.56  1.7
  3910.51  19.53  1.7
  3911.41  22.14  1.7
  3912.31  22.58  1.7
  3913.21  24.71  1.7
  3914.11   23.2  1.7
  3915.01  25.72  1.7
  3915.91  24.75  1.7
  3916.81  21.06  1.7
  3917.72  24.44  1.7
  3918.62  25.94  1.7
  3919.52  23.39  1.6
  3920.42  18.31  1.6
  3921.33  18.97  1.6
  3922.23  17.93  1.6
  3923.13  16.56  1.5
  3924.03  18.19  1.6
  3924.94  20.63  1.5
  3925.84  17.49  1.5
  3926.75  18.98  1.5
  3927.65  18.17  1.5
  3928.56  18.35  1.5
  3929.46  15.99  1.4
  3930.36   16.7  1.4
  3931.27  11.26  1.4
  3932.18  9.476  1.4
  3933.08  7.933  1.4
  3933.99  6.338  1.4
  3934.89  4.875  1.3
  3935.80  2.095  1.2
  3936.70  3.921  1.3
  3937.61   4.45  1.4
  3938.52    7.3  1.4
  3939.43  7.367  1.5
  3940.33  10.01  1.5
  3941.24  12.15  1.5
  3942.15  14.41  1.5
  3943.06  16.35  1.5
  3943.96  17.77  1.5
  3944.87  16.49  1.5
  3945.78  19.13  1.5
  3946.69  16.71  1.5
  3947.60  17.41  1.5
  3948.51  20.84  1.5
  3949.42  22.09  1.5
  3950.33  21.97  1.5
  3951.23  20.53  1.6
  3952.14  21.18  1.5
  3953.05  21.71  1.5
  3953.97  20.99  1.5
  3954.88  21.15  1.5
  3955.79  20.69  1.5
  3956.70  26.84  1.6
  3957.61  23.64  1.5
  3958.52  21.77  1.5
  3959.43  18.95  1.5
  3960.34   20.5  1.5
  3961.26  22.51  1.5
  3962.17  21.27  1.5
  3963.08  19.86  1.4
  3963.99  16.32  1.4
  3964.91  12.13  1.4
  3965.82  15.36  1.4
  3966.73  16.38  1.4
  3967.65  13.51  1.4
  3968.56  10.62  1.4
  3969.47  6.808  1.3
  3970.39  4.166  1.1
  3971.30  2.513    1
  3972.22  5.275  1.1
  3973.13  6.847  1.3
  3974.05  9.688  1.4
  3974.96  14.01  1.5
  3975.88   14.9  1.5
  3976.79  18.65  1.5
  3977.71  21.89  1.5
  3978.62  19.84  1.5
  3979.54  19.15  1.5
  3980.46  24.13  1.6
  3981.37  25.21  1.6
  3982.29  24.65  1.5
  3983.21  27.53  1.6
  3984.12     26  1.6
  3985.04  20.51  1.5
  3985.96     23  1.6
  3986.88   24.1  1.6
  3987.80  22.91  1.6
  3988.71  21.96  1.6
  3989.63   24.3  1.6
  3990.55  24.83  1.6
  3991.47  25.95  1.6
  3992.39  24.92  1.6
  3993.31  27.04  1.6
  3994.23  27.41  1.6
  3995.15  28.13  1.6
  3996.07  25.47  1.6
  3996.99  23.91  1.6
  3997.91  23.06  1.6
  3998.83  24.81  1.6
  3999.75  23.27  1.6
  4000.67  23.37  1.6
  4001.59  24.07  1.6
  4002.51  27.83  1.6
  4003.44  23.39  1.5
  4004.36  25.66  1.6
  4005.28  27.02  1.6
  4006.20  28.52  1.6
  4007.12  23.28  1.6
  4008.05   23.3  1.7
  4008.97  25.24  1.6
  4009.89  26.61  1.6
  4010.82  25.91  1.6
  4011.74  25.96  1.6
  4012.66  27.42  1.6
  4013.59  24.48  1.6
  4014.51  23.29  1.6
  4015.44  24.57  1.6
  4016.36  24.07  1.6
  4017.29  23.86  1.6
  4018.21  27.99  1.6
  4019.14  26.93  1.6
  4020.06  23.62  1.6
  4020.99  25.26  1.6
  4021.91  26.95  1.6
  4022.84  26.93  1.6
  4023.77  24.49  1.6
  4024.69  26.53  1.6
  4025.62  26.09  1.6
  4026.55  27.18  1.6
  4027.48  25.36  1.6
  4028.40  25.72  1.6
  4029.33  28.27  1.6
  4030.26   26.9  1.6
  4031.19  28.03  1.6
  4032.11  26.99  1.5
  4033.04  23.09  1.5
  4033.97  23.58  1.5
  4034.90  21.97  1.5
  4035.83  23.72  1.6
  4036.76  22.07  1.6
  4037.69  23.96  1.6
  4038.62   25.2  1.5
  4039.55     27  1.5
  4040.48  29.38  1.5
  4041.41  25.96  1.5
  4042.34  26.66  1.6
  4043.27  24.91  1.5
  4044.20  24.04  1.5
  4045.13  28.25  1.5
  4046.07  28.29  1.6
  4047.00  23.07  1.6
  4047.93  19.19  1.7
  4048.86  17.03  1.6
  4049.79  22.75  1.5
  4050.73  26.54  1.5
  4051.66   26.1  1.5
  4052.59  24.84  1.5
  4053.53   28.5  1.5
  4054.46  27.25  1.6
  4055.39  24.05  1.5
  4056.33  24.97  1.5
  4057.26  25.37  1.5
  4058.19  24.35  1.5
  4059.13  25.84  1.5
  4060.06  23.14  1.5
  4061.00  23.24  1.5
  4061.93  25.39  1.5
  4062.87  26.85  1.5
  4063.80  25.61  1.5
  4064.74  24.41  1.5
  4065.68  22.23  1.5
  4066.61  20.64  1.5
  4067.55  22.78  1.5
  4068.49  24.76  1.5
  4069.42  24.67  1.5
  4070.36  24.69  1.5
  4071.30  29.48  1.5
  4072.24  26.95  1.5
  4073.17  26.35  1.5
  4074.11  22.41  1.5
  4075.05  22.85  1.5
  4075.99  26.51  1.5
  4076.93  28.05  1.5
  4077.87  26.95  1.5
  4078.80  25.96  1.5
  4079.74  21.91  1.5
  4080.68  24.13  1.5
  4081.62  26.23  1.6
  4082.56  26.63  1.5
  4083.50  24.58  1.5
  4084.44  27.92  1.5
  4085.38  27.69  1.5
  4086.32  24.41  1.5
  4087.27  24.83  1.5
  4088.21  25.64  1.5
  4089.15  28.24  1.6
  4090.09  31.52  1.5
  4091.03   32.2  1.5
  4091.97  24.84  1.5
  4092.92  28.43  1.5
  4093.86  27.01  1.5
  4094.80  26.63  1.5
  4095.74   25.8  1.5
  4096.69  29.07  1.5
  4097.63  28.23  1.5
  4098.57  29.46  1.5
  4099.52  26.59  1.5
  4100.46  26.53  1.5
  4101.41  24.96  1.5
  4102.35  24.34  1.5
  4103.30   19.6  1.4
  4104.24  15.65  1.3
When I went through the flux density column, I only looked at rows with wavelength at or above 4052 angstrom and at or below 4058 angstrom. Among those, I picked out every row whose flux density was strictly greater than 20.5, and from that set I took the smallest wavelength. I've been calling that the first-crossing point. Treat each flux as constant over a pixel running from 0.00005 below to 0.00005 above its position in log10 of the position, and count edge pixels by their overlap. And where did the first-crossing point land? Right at 4052.59 angstrom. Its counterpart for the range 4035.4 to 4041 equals 4035.83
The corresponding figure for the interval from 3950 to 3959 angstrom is 3950.33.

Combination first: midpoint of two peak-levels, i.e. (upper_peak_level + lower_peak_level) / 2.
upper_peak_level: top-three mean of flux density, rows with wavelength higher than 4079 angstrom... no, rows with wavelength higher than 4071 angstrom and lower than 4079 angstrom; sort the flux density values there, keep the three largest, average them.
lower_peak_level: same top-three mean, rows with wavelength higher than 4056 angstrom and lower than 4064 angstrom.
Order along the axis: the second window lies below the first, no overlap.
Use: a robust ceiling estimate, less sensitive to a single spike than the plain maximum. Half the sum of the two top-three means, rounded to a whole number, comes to 27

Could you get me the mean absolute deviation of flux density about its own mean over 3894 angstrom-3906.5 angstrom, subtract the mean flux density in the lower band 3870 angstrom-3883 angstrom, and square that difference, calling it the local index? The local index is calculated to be 418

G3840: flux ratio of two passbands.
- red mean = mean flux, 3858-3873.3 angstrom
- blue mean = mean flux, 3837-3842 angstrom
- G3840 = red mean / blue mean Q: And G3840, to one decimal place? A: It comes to 1.6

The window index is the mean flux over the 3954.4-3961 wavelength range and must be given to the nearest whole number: 22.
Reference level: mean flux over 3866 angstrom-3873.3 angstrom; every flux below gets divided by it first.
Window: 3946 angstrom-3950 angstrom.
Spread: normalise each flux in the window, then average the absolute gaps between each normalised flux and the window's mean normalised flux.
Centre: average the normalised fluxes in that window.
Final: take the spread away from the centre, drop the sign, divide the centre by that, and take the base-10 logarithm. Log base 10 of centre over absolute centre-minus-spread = 0.053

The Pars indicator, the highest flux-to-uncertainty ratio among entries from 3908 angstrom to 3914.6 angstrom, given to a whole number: 15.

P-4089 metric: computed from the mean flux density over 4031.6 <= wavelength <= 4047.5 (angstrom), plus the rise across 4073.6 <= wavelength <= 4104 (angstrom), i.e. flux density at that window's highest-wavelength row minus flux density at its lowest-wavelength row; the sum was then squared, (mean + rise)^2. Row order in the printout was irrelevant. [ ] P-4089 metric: 501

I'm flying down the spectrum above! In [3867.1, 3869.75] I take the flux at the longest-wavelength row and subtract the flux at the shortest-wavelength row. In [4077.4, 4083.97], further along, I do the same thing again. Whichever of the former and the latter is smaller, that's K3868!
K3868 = -2.4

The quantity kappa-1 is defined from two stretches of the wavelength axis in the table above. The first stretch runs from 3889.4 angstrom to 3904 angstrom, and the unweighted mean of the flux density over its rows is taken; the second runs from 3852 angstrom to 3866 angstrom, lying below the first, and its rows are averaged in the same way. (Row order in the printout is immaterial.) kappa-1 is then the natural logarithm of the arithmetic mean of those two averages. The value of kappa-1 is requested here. 3.02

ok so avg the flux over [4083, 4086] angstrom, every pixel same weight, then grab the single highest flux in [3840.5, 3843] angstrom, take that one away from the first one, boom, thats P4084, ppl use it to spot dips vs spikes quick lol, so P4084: 13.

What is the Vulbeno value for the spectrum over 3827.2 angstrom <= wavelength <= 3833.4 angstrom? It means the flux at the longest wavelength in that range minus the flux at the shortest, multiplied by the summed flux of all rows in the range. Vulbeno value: -324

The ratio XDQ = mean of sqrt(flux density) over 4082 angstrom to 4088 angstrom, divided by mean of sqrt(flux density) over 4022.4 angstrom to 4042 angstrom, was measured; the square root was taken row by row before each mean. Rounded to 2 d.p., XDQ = 1.01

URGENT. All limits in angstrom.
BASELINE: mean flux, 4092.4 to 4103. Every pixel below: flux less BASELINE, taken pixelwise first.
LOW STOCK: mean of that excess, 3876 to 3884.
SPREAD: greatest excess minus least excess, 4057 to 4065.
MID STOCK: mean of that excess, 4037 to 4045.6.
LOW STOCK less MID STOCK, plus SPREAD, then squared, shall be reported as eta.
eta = 0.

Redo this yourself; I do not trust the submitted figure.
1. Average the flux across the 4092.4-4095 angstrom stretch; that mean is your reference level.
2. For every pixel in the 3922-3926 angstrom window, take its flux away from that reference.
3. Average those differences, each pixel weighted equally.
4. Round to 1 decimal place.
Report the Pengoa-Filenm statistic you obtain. 9.2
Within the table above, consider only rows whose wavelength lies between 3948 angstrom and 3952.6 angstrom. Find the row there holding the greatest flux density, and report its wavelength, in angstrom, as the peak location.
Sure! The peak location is 3949.42 angstrom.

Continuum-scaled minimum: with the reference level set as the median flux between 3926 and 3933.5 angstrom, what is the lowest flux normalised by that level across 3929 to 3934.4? 0.39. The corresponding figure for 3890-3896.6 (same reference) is 0.91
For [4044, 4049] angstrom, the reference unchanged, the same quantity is 1.04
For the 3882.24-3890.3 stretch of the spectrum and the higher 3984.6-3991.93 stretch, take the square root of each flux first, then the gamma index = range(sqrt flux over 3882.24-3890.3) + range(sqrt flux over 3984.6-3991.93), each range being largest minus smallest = 1.69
